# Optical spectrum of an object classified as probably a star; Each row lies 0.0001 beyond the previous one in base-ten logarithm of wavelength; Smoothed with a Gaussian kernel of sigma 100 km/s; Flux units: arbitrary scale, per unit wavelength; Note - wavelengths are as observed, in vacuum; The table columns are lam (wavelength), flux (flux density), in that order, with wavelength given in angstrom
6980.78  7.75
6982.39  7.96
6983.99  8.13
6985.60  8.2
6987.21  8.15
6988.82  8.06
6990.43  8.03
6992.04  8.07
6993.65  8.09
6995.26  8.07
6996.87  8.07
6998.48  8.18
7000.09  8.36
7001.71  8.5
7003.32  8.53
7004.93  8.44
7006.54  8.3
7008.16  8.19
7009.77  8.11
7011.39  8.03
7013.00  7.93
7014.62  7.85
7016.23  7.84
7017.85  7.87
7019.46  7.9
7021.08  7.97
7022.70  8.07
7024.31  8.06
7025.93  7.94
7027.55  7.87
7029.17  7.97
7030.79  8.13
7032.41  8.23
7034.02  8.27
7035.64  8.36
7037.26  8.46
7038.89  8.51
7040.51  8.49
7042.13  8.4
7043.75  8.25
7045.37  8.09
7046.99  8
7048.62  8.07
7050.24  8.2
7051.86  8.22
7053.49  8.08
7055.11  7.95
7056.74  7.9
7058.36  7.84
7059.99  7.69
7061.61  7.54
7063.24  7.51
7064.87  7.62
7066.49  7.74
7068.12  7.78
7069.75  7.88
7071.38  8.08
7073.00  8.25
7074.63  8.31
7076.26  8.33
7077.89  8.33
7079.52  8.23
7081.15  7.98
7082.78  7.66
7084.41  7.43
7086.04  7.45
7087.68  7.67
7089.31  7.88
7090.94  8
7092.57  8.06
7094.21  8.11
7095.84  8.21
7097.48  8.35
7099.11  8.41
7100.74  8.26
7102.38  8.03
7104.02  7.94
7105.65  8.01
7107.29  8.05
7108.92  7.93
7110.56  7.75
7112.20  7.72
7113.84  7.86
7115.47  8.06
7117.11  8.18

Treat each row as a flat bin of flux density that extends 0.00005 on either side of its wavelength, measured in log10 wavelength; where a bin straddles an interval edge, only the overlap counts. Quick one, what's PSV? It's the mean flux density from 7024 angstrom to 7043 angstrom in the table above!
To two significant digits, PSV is 8.2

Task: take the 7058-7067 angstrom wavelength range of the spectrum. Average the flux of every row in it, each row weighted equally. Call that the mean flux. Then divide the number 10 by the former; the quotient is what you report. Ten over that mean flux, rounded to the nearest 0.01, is 1.31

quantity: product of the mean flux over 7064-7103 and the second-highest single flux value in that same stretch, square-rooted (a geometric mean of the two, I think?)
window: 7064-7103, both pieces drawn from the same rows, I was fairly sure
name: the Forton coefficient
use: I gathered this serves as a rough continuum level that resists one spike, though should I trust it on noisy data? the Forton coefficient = 8.17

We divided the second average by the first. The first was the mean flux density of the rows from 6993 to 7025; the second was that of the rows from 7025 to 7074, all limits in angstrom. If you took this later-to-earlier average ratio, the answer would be 0.99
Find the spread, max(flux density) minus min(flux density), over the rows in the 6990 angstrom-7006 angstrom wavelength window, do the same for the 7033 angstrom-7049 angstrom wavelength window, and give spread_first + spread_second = 1.01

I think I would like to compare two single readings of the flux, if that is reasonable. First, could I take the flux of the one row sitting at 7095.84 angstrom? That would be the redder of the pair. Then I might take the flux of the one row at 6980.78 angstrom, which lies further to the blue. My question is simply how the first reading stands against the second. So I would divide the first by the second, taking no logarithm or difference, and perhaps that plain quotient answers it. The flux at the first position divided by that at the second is 1.06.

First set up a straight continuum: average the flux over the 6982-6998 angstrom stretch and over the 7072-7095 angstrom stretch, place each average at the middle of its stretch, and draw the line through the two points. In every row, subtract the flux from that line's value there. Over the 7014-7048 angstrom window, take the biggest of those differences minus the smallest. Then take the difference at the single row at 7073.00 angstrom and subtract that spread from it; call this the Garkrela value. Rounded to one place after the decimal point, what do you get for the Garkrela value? -1.0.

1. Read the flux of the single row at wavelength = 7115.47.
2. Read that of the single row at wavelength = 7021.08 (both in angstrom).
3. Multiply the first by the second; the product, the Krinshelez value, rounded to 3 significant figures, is 64.2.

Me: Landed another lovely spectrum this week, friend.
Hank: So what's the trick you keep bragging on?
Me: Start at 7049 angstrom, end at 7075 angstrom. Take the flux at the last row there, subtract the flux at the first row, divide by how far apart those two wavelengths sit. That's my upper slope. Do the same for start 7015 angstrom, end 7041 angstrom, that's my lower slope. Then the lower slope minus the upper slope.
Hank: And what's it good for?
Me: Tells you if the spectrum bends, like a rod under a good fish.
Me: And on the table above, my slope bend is 0.022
